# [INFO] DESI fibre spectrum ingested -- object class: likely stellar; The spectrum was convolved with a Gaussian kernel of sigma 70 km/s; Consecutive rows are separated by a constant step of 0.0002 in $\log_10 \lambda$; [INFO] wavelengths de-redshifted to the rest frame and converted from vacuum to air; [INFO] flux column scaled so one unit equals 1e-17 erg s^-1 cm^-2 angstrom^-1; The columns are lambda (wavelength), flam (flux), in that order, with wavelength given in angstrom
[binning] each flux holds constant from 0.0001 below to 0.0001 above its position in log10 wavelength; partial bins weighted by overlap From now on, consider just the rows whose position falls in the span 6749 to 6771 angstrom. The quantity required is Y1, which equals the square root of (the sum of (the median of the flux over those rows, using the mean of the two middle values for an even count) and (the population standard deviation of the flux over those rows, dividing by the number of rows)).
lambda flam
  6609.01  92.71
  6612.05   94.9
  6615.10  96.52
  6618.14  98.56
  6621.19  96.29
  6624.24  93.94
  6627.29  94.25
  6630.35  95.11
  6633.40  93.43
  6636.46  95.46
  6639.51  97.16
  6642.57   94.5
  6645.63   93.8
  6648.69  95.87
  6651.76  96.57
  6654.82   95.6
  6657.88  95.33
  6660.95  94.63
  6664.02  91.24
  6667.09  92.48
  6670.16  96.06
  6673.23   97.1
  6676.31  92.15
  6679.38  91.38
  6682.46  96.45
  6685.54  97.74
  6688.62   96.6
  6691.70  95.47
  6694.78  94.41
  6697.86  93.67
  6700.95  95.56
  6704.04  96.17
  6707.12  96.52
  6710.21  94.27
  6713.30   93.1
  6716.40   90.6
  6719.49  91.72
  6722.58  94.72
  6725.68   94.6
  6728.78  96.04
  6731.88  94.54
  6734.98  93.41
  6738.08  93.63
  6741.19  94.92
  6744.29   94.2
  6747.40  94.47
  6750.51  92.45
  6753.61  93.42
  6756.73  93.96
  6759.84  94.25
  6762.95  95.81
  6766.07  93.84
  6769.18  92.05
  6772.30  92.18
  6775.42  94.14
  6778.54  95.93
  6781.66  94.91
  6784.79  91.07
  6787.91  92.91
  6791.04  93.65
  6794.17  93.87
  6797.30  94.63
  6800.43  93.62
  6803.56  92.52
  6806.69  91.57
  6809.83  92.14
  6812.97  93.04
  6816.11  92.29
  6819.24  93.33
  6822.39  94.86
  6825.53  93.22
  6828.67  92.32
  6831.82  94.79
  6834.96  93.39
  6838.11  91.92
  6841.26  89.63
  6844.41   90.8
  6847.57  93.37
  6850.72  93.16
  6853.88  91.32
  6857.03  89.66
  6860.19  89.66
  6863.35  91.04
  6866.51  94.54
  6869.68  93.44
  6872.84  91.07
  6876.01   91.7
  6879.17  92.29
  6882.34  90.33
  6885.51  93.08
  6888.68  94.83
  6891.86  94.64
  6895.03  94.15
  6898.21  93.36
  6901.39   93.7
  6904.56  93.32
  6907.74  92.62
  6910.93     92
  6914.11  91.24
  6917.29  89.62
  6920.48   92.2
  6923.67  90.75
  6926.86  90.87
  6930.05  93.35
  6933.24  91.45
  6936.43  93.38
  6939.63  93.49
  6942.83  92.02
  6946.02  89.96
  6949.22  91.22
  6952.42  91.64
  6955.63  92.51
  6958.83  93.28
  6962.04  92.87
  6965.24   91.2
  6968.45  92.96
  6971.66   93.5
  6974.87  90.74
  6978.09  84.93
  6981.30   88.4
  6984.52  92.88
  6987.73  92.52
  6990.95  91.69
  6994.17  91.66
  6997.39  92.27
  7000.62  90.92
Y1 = 9.75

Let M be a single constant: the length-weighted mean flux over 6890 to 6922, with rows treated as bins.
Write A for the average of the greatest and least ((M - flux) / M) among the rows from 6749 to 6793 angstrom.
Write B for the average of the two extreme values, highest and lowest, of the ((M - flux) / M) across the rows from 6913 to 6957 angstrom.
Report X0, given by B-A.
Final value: 0.021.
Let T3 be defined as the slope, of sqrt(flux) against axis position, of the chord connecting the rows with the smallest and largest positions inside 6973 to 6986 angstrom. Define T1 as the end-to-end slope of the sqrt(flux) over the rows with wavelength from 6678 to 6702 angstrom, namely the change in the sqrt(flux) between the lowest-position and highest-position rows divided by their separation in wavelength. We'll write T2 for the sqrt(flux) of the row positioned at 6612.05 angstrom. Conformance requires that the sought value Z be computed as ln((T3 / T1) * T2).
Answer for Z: 2.4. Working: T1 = 0.010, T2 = 9.74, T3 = 0.012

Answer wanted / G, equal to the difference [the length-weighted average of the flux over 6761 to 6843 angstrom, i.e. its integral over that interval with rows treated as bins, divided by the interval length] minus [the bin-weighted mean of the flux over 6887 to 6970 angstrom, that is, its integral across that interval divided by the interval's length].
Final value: 0.8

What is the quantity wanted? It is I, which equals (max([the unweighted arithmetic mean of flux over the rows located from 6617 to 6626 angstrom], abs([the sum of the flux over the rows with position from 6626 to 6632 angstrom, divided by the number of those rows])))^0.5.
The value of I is 9.81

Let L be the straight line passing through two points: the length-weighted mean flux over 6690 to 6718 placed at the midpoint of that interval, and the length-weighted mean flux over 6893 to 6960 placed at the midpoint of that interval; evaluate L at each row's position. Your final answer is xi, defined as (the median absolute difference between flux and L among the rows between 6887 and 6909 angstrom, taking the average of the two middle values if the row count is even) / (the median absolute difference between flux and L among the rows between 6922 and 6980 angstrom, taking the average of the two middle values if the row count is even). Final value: 1.1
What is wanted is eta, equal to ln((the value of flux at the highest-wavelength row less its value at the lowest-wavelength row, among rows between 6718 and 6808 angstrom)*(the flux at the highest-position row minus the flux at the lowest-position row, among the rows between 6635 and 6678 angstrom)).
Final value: -0.7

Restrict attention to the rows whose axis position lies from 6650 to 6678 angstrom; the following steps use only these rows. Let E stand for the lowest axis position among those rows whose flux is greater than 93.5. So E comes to 6651.76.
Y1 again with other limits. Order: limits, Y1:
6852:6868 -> 9.63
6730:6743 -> 9.73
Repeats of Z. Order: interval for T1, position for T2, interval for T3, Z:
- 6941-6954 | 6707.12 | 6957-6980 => 4.7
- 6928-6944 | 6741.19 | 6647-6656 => 1.4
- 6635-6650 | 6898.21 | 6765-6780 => 3.9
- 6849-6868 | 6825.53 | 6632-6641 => 4.2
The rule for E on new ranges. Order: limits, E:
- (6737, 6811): 6738.08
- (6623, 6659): 6624.24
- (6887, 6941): 6888.68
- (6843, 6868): 6866.51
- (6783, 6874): 6791.04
